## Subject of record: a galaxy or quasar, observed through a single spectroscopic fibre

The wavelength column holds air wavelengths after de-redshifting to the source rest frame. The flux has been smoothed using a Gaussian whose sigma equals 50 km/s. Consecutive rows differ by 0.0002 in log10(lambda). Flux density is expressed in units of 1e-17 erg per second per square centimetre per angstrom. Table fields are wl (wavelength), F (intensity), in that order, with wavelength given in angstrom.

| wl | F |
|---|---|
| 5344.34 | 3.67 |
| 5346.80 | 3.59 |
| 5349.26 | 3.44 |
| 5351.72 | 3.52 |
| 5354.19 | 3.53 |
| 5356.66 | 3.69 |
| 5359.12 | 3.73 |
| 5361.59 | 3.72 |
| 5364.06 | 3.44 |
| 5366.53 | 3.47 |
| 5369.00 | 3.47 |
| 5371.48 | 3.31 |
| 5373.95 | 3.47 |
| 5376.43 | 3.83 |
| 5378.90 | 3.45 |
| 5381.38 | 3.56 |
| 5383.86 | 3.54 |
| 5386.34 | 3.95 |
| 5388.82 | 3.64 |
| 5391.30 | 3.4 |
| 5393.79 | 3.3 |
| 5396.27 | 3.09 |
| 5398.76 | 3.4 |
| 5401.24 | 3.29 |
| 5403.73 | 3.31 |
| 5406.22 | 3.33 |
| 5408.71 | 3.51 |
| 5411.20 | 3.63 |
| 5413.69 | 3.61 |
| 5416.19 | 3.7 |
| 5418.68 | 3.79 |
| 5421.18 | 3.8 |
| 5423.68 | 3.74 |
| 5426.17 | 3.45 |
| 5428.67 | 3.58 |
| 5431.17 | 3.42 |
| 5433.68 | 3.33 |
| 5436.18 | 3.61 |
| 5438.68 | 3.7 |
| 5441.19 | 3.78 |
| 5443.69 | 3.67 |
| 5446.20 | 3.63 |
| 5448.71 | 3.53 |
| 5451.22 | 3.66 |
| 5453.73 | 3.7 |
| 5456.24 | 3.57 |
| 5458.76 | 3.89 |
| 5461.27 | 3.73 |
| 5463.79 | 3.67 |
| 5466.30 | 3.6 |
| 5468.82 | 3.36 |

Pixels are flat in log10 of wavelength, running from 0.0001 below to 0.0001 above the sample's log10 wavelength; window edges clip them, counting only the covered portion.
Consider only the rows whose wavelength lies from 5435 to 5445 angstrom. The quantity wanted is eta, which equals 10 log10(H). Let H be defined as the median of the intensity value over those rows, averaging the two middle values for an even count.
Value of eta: 5.66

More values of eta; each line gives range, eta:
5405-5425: 5.64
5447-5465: 5.65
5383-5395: 5.49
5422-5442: 5.56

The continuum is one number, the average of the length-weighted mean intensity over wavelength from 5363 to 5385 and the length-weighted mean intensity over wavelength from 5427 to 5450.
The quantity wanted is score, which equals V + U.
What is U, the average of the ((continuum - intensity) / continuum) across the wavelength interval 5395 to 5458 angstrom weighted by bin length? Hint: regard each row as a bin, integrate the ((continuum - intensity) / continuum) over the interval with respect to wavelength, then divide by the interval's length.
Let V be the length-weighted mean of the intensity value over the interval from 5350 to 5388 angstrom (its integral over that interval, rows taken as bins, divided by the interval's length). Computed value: 3.57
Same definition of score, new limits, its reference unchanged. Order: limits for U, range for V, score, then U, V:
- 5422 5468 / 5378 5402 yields 3.44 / -0.023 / 3.47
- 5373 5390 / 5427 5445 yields 3.55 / -0.027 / 3.58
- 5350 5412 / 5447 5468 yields 3.67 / 0.012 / 3.66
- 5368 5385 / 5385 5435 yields 3.52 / 0.007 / 3.51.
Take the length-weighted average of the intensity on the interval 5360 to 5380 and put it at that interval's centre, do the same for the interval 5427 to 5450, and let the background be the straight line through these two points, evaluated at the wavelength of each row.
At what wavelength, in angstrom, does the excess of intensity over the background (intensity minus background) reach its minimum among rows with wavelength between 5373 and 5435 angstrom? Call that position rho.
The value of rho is 5396.27 angstrom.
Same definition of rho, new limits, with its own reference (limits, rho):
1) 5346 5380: 5371.48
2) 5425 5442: 5433.68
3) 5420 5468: 5433.68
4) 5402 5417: 5403.73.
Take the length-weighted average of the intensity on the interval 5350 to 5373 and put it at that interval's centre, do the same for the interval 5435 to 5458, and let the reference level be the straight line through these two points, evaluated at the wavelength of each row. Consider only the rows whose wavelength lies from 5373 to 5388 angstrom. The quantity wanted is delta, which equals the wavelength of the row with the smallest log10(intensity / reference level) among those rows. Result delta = 5378.90 angstrom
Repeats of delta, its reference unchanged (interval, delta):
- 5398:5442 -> 5433.68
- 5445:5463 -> 5448.71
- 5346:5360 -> 5349.26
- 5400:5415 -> 5401.24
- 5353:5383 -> 5371.48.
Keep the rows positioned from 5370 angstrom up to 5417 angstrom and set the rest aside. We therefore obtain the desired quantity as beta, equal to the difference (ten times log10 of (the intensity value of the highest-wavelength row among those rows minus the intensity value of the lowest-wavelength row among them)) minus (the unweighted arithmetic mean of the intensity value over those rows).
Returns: -7.6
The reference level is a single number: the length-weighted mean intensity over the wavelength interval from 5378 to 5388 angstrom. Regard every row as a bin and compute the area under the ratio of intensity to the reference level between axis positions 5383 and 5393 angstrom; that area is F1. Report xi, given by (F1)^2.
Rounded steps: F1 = 10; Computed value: 99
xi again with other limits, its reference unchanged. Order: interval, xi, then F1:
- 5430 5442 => 138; 12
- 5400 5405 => 21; 5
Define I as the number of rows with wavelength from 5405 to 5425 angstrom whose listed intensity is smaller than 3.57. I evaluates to 2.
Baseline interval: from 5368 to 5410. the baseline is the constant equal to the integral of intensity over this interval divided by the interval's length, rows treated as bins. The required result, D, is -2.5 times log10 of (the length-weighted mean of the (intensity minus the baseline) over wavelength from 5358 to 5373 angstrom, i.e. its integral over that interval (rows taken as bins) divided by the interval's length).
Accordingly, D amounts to 3.1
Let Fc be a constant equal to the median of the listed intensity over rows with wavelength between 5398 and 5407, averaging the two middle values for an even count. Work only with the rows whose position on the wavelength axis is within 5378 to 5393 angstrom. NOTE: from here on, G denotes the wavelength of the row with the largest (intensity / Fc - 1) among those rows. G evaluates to 5386.34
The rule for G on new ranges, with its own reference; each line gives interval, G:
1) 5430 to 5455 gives 5441.19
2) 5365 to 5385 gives 5376.43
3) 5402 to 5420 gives 5418.68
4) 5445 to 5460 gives 5458.76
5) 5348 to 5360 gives 5359.12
